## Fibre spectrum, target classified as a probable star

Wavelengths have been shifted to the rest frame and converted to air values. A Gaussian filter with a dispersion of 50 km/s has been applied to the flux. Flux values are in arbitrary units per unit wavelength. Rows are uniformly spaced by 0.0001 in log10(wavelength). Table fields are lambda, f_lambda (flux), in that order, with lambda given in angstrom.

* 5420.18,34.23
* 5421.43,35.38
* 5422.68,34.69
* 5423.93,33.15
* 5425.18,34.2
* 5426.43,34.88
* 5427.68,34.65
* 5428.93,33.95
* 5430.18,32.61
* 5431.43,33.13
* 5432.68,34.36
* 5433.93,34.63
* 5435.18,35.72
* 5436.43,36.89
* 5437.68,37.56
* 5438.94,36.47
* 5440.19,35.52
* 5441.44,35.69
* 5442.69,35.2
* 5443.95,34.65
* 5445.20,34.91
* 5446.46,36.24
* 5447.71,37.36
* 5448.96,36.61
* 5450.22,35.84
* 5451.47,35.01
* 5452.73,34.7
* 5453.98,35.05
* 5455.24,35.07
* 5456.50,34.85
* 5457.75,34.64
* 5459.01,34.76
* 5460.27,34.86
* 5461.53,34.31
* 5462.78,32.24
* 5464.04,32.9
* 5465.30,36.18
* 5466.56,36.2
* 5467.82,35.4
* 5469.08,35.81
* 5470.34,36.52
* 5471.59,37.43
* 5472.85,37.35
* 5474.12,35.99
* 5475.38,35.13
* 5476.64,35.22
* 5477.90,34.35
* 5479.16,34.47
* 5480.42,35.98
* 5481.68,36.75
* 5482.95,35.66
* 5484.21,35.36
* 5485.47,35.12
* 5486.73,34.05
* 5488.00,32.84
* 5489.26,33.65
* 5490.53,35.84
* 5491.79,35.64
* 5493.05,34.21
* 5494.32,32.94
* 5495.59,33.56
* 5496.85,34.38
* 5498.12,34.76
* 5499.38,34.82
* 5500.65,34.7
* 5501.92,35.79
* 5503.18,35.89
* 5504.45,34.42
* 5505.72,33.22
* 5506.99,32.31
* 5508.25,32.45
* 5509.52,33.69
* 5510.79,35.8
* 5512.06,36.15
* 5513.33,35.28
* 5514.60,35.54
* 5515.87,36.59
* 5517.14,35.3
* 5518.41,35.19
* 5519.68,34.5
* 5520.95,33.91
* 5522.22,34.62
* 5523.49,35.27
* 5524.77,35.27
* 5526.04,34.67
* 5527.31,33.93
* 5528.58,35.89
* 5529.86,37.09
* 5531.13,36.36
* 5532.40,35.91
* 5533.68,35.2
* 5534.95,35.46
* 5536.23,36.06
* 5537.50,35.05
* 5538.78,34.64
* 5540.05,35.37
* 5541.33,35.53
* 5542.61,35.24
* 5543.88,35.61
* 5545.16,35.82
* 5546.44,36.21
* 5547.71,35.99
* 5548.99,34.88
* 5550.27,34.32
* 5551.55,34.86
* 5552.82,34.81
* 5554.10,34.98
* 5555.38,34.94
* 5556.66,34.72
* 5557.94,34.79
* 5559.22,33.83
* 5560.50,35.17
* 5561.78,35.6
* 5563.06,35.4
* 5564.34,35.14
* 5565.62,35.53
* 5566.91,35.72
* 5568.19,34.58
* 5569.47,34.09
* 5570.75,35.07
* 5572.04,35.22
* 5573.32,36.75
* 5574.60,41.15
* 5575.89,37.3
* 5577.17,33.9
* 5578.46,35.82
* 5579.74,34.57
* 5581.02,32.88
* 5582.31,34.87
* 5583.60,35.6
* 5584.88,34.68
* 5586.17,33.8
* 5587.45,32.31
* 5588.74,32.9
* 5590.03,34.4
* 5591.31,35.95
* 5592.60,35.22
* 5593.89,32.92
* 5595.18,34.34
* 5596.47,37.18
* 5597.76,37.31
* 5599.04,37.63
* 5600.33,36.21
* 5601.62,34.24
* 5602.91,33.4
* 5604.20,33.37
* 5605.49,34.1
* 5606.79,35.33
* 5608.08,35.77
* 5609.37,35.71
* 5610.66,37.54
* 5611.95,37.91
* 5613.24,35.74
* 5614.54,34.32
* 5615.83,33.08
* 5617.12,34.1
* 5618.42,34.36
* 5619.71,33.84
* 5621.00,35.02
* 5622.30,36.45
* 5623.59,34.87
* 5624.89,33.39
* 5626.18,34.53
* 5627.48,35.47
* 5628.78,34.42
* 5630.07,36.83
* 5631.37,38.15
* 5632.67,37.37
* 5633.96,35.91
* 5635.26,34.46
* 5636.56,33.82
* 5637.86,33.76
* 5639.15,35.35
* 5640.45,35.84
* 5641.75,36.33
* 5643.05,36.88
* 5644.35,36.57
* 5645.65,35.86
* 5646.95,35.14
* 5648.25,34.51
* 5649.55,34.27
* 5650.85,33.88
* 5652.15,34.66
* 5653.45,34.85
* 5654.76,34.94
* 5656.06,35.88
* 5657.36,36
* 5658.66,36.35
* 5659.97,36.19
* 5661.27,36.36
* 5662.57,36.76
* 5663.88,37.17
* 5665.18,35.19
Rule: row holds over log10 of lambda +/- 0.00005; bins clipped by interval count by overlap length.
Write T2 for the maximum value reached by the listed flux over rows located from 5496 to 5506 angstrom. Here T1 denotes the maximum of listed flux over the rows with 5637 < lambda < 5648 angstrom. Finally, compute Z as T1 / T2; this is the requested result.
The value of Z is 1.03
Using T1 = 36.88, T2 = 35.89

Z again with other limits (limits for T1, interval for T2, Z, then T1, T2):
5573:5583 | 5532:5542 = 1.14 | 41.15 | 36.06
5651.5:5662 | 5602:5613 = 0.96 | 36.36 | 37.91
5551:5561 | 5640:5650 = 0.95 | 35.17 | 36.88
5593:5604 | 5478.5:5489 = 1.02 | 37.63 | 36.75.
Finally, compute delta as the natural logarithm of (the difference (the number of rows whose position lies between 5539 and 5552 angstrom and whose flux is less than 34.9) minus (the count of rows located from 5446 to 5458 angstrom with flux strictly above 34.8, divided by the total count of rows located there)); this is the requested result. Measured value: 0.8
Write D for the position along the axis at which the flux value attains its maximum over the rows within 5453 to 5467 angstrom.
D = 5466.56 angstrom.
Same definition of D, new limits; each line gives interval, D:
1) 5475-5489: 5481.68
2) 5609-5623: 5611.95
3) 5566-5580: 5574.60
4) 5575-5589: 5575.89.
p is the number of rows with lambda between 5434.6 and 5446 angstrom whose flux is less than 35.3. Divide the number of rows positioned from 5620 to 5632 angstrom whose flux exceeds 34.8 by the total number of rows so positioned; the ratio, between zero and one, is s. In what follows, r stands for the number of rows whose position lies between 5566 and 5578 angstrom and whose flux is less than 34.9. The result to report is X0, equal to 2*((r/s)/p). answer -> 3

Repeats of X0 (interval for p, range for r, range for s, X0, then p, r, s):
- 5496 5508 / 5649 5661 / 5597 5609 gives 2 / 7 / 4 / 0.56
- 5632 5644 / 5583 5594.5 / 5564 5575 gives 5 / 3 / 6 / 0.78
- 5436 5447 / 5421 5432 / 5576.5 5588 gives 16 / 3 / 8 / 0.33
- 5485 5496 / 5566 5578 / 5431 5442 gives 1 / 7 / 3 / 0.67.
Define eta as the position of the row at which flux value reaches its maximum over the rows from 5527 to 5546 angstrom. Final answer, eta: 5529.86 angstrom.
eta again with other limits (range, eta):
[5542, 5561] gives 5546.44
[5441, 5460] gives 5447.71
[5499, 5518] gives 5515.87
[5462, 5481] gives 5471.59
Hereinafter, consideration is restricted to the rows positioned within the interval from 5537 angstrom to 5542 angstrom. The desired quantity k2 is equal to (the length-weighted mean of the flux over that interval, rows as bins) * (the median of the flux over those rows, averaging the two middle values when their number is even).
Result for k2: 1236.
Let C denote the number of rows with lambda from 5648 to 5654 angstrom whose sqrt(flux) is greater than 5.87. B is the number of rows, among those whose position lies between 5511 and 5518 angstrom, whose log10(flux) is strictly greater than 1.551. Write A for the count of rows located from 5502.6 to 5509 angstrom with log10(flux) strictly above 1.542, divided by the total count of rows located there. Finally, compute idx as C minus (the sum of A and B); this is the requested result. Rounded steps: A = 0.2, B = 2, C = 3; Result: 0.8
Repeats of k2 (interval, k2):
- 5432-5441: 1281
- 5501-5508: 1179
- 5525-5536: 1269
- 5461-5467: 1178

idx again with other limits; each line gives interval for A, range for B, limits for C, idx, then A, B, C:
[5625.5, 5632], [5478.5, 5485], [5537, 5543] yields 1.4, 0.6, 3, 5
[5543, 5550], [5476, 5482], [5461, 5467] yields -1.0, 1.0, 2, 2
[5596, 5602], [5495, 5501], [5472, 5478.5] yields 3.2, 0.8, 0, 4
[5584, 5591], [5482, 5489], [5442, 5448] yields 4.0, 0.0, 1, 5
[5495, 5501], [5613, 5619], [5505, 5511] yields 0.0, 0.0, 1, 1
